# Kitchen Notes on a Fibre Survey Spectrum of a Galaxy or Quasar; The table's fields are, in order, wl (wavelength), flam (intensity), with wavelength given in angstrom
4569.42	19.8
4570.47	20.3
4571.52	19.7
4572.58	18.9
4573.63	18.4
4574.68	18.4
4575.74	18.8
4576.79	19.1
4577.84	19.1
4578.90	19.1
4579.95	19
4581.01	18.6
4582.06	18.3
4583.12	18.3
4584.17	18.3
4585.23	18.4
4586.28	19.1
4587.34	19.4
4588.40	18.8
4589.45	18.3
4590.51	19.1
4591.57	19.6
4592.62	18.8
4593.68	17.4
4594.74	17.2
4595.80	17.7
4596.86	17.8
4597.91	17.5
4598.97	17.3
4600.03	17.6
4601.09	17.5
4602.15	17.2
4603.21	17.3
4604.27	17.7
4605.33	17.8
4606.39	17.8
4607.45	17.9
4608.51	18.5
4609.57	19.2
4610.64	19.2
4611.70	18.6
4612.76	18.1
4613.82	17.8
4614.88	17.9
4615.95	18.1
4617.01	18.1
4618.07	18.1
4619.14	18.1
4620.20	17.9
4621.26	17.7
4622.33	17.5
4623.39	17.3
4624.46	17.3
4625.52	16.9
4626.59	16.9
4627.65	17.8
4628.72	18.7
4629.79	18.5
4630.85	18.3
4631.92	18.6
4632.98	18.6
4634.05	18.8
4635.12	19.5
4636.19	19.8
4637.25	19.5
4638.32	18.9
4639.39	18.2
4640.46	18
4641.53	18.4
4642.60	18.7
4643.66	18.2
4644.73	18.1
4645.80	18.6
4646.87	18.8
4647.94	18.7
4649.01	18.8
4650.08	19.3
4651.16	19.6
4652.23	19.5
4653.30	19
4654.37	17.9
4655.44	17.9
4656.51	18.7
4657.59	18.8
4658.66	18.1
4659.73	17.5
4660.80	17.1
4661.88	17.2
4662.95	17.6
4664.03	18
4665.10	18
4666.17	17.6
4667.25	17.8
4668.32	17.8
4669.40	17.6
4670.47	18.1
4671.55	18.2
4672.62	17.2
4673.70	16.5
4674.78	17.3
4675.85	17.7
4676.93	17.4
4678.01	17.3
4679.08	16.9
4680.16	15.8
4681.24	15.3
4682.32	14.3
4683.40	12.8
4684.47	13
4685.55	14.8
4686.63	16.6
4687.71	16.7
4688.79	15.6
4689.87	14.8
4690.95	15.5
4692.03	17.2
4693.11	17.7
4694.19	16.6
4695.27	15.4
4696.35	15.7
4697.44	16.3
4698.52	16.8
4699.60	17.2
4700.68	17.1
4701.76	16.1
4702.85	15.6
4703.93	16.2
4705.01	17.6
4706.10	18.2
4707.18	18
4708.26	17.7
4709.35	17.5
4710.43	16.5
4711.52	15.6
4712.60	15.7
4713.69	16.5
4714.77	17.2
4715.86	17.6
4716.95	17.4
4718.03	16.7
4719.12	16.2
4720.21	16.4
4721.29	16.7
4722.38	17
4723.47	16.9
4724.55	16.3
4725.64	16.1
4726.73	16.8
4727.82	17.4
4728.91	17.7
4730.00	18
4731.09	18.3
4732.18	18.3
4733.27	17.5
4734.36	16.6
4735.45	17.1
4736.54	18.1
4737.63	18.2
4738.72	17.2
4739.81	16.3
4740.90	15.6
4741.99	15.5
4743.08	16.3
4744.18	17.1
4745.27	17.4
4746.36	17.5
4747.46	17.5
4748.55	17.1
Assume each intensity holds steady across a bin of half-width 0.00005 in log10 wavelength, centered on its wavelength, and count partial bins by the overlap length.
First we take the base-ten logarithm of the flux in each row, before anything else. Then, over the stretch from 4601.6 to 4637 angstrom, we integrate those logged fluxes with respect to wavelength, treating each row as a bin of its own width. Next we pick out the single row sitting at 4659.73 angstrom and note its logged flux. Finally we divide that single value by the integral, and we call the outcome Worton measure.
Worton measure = 0.03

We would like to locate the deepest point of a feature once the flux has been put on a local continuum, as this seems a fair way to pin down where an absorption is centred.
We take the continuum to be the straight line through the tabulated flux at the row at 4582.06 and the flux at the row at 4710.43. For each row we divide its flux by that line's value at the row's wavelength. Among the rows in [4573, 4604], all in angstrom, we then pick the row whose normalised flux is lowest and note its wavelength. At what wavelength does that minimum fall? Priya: 4594.74 angstrom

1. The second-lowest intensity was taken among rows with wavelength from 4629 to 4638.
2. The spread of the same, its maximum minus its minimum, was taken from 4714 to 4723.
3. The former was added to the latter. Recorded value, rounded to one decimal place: 19.9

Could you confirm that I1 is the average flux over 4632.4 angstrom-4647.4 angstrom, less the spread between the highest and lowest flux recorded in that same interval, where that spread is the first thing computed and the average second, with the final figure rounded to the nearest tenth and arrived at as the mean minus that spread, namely 16.9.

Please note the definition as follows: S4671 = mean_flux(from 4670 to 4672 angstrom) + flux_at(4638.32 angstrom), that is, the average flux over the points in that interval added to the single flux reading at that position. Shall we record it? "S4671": 37.0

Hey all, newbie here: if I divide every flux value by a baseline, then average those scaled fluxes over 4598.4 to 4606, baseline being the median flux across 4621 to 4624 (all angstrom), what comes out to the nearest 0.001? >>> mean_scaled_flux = 0.999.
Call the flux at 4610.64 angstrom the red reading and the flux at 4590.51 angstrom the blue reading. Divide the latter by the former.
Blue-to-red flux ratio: 0.99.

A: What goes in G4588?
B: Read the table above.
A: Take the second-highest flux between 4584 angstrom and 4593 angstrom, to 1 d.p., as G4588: 19.4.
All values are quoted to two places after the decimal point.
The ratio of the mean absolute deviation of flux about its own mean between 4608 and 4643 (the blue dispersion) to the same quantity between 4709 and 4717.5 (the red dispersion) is 0.83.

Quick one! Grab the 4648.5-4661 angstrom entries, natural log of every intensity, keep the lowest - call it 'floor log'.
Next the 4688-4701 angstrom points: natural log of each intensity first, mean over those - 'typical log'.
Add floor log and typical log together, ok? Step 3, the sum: 5.63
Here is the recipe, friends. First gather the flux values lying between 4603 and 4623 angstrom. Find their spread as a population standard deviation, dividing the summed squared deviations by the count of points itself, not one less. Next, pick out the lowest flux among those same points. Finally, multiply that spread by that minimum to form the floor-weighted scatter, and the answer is 8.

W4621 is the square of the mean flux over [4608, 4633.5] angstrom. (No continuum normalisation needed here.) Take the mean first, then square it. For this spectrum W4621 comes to 327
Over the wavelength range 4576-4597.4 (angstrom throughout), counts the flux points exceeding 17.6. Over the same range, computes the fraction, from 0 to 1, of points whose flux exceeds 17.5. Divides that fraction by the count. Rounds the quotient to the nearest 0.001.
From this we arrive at 0.050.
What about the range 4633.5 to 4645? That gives 0.091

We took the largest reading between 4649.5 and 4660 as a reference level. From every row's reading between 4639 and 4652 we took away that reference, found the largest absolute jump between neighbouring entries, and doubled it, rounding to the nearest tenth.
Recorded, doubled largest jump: 1.0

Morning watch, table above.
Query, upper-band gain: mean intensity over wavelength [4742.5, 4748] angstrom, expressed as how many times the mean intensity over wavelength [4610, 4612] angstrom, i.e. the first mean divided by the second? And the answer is 0.91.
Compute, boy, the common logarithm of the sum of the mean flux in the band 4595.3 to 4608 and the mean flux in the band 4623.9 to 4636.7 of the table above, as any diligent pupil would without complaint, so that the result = 1.56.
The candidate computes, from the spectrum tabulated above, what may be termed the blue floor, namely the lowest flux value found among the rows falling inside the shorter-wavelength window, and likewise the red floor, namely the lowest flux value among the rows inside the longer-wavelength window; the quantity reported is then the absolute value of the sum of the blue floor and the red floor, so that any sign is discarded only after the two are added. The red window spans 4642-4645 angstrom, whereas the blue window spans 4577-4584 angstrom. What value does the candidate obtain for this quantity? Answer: 36.4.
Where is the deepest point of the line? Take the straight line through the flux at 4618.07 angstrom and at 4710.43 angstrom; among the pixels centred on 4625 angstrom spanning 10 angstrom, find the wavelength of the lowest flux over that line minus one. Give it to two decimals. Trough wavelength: 4625.52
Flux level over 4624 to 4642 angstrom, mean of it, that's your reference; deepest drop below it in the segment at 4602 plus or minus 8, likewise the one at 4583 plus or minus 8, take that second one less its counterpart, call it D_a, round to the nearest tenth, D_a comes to -1.1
